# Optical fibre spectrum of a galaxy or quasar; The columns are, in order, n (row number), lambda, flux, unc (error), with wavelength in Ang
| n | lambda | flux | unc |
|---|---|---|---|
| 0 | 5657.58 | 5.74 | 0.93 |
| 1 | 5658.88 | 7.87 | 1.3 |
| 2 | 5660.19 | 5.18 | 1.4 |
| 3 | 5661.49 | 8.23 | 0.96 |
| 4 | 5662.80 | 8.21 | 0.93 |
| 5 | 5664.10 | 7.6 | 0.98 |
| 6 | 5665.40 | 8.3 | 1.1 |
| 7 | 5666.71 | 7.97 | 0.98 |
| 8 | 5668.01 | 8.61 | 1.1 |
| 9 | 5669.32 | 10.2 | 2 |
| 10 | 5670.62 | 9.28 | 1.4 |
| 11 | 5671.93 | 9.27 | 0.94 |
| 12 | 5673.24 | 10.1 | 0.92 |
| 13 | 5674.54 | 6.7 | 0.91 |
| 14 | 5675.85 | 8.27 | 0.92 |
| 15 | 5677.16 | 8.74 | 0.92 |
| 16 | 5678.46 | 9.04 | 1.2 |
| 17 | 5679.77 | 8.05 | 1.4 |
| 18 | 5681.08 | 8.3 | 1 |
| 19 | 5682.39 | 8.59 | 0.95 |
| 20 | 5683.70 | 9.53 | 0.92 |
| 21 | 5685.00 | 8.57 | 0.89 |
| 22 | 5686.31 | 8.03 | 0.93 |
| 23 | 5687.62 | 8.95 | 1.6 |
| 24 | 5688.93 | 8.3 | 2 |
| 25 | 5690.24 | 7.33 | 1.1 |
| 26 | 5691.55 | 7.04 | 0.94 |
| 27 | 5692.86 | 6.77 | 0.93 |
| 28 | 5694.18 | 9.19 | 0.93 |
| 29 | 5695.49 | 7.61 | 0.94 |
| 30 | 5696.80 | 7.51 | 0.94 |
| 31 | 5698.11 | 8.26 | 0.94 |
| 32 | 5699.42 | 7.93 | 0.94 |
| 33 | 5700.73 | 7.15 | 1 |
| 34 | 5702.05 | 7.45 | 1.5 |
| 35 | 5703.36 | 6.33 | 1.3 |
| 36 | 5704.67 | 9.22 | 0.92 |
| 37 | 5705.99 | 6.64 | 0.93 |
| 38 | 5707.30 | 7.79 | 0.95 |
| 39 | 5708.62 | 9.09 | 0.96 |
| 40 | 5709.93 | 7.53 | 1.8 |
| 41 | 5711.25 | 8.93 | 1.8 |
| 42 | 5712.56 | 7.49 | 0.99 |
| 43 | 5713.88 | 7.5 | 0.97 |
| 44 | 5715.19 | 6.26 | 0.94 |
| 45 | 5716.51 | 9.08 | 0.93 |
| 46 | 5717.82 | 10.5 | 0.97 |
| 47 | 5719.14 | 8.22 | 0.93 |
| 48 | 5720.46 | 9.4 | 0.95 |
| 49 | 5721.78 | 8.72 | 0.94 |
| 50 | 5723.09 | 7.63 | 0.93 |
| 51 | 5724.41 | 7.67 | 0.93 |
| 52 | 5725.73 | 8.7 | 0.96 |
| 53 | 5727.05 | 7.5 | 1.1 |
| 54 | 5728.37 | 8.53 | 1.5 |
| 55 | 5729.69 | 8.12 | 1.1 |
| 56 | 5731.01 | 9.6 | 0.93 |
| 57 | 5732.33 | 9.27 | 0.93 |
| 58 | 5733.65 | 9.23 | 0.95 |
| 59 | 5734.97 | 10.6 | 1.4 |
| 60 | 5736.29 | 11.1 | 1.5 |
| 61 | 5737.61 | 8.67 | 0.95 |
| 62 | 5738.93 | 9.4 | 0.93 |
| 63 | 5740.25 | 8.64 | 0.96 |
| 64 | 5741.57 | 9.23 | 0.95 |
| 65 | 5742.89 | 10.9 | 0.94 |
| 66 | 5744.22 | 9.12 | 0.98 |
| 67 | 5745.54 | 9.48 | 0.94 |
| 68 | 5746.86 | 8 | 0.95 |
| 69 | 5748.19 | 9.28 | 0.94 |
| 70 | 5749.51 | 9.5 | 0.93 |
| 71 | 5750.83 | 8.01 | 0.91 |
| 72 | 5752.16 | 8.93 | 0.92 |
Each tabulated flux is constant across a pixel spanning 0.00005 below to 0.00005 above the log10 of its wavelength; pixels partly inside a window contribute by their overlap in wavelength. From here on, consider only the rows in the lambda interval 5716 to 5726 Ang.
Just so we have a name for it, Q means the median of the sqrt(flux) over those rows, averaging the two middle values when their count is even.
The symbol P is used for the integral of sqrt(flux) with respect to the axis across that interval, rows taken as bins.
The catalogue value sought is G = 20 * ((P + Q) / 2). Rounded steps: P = 29.5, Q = 2.95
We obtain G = 325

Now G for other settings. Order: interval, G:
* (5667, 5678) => 357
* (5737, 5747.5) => 348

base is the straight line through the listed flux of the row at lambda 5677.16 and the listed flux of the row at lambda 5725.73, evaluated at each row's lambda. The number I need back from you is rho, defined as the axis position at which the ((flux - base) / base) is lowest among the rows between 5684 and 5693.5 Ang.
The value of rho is 5692.86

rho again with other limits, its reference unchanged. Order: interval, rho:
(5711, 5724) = 5715.19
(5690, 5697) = 5692.86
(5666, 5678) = 5674.54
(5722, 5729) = 5727.05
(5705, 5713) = 5705.99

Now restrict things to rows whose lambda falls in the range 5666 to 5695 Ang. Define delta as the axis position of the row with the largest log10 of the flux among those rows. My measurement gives 5669.32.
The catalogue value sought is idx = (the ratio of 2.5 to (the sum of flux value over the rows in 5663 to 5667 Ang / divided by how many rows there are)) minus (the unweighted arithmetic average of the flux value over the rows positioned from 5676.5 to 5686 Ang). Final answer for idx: -8.4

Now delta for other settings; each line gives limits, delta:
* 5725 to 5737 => 5736.29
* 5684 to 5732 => 5717.82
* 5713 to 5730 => 5717.82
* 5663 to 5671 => 5669.32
